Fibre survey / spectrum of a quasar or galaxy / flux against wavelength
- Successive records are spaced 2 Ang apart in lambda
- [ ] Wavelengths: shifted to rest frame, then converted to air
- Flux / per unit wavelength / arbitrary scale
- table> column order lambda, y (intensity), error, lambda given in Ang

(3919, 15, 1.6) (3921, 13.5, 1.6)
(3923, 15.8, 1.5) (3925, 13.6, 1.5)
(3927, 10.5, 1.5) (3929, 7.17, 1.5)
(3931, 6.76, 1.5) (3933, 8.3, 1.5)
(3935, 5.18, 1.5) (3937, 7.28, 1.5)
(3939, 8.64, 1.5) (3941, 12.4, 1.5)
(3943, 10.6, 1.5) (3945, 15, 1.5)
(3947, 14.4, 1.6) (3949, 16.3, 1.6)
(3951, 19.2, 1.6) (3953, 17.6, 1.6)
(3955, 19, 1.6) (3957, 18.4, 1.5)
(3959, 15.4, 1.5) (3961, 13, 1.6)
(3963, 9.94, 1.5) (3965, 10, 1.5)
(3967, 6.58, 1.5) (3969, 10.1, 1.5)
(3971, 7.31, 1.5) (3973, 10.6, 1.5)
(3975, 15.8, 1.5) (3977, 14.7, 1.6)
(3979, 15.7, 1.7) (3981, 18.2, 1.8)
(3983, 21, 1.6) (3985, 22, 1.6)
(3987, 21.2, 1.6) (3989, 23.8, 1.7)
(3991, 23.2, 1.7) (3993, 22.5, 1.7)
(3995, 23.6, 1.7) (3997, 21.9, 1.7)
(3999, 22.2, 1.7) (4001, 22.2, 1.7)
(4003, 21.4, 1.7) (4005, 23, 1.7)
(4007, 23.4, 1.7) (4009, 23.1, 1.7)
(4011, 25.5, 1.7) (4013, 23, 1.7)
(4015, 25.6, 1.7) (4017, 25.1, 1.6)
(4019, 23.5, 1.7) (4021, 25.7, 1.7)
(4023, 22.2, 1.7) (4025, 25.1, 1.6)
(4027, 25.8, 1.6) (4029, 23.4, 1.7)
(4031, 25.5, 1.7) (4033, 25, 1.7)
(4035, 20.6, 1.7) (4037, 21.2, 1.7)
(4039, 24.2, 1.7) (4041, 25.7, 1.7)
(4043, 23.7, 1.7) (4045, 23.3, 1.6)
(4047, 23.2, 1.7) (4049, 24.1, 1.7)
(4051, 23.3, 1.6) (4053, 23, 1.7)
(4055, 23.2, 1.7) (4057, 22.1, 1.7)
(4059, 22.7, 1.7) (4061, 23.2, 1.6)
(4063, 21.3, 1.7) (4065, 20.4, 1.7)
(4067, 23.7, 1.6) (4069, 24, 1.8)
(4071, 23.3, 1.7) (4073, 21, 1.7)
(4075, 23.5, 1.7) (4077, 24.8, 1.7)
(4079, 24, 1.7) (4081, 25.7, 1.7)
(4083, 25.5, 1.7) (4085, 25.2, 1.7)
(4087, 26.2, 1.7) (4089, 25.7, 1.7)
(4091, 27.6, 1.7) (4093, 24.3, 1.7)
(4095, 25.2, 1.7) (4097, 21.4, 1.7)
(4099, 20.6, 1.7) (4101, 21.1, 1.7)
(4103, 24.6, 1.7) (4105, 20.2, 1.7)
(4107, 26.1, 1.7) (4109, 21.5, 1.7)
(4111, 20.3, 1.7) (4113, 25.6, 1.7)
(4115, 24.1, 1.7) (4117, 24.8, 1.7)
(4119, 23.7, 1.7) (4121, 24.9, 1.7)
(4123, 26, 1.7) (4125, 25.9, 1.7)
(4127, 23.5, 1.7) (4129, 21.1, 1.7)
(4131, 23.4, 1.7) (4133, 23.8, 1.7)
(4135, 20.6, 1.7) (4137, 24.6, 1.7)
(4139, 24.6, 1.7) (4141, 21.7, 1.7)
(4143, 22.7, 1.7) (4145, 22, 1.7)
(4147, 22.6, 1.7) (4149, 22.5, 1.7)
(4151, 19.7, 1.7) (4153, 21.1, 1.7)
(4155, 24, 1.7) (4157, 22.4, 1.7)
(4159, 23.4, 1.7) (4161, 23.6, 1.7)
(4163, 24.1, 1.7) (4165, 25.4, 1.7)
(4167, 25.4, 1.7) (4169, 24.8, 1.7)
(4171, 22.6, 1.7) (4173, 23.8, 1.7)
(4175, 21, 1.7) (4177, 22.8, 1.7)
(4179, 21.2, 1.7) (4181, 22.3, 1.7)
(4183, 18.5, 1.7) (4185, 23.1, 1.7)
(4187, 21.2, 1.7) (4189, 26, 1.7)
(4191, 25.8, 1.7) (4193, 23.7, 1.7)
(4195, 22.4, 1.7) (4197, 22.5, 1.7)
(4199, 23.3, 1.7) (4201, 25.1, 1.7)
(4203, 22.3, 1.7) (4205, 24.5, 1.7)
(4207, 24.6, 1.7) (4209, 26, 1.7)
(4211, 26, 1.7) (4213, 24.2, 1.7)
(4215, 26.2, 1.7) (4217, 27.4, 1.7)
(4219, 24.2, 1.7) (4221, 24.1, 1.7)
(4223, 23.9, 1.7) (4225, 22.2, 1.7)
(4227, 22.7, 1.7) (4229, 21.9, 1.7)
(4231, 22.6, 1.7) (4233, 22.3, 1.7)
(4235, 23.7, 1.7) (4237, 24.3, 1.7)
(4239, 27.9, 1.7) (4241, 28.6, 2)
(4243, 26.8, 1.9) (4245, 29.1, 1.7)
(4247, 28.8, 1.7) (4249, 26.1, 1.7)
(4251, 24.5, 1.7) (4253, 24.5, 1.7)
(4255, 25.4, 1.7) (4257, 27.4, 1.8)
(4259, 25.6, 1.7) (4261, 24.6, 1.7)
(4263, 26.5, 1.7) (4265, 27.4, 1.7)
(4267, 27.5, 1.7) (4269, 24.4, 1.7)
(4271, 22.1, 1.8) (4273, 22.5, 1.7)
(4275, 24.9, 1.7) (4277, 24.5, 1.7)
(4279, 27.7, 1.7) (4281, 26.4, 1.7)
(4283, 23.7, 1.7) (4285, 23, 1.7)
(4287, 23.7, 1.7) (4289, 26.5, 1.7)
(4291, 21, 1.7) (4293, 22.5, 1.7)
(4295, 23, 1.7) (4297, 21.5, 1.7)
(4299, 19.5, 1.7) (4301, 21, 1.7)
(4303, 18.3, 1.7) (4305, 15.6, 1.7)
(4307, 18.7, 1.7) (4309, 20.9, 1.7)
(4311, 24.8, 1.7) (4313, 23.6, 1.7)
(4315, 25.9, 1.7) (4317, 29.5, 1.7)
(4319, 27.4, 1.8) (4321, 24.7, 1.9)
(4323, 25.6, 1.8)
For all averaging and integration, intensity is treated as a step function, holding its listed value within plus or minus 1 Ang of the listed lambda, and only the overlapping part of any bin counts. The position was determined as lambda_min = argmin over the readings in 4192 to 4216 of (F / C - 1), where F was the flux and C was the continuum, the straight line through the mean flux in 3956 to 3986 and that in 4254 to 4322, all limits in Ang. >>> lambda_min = 4203 Ang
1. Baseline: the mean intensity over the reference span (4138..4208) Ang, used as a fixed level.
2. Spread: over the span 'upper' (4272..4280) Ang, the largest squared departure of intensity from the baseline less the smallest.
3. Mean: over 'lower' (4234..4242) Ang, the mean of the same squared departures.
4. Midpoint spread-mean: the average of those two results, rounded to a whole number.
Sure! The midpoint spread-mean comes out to 18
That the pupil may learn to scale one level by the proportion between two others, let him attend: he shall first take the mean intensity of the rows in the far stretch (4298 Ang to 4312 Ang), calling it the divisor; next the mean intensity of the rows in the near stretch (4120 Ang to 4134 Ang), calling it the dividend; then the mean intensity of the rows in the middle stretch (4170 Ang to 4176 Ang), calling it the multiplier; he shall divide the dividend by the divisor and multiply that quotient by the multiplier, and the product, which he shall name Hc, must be 27.3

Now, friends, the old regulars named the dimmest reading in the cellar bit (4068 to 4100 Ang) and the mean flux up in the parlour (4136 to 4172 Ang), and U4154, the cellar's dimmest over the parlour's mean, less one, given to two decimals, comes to -0.11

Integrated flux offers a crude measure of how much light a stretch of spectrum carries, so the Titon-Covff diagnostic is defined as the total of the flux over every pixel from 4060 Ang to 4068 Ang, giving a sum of 89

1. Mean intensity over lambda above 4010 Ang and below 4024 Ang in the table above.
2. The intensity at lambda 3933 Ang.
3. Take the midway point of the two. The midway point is 16.3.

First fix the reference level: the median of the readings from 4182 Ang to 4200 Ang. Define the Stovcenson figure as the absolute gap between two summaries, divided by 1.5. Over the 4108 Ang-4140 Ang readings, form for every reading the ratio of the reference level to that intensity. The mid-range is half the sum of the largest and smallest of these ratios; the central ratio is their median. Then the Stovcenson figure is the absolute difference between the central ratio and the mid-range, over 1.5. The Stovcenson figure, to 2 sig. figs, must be 0.032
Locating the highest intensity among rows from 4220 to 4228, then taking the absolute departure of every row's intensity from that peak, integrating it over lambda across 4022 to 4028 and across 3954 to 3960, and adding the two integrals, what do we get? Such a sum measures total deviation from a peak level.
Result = 48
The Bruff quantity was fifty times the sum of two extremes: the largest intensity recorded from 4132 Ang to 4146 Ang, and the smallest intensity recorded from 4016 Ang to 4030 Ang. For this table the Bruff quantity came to 2340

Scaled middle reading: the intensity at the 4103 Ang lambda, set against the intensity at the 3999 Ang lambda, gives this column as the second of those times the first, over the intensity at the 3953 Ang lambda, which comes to 31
